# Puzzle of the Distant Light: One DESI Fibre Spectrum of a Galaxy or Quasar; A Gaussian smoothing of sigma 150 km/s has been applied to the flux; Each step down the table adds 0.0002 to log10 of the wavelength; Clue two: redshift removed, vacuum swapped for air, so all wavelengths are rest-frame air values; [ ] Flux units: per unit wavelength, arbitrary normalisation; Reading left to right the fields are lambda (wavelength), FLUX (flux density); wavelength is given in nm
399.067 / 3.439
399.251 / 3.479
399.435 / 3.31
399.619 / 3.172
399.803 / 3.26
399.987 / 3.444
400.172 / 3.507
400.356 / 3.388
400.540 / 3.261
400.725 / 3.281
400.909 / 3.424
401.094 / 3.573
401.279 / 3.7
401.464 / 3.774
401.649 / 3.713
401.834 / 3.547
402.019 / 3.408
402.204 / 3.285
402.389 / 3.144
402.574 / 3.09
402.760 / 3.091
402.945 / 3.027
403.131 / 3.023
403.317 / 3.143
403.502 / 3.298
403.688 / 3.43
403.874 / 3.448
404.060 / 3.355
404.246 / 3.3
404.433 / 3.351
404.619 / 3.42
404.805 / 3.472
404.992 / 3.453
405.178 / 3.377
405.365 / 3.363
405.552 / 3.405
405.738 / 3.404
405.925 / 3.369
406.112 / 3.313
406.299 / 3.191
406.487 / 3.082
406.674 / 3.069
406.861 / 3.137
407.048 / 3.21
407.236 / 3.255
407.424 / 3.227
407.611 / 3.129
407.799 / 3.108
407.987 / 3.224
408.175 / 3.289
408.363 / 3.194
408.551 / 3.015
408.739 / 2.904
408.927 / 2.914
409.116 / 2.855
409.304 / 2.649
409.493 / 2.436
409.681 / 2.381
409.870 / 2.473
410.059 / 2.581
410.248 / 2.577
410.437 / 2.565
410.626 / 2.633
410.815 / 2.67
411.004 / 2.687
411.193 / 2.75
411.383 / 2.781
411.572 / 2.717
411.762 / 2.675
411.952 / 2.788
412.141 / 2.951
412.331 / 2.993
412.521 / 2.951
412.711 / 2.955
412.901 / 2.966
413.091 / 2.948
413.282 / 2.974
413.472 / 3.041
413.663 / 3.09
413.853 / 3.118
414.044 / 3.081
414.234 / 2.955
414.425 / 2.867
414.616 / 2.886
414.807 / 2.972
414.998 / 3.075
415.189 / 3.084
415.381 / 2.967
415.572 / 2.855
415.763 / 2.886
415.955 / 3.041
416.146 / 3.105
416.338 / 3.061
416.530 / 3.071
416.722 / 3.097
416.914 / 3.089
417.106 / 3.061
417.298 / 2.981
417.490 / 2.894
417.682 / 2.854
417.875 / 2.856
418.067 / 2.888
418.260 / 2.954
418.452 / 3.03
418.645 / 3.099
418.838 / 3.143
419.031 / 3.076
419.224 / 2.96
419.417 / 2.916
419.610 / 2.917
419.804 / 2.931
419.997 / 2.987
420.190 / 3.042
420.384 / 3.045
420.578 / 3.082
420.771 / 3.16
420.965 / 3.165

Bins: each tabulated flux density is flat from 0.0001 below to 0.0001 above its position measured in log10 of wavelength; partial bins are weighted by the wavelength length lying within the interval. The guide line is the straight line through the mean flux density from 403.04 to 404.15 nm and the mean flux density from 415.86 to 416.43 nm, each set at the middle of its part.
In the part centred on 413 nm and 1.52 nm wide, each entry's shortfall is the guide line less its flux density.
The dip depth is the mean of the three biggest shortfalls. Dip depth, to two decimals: 0.18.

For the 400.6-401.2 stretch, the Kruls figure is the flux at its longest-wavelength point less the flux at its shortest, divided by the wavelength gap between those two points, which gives 0.79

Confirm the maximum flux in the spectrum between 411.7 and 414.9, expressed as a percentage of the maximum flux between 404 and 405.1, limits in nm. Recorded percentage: 90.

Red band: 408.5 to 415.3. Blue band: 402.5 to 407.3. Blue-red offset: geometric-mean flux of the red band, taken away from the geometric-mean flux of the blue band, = 0.44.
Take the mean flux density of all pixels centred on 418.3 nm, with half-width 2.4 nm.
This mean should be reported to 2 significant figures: 3.0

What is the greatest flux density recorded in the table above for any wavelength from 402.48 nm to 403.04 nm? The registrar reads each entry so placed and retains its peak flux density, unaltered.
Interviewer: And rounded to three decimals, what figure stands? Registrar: 3.091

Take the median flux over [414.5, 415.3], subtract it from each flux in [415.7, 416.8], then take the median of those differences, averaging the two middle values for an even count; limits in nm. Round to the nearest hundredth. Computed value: 0.04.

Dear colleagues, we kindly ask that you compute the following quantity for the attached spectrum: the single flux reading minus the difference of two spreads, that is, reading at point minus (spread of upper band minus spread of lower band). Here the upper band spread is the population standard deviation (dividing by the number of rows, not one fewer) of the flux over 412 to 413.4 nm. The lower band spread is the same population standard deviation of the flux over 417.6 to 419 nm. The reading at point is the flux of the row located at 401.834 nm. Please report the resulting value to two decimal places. 3.64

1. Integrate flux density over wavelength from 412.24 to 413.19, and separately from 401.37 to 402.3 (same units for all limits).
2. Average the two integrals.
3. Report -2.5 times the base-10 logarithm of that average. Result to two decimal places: -1.21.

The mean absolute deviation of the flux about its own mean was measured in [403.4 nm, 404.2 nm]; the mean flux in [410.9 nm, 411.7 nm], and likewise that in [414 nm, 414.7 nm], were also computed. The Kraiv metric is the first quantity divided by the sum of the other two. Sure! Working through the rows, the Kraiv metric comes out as 0.0099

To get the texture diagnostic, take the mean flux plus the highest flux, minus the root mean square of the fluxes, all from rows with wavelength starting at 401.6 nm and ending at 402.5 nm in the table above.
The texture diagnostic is 3.7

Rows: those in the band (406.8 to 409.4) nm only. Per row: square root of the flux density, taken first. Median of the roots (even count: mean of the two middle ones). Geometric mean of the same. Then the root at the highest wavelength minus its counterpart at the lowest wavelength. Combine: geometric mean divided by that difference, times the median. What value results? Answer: -22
